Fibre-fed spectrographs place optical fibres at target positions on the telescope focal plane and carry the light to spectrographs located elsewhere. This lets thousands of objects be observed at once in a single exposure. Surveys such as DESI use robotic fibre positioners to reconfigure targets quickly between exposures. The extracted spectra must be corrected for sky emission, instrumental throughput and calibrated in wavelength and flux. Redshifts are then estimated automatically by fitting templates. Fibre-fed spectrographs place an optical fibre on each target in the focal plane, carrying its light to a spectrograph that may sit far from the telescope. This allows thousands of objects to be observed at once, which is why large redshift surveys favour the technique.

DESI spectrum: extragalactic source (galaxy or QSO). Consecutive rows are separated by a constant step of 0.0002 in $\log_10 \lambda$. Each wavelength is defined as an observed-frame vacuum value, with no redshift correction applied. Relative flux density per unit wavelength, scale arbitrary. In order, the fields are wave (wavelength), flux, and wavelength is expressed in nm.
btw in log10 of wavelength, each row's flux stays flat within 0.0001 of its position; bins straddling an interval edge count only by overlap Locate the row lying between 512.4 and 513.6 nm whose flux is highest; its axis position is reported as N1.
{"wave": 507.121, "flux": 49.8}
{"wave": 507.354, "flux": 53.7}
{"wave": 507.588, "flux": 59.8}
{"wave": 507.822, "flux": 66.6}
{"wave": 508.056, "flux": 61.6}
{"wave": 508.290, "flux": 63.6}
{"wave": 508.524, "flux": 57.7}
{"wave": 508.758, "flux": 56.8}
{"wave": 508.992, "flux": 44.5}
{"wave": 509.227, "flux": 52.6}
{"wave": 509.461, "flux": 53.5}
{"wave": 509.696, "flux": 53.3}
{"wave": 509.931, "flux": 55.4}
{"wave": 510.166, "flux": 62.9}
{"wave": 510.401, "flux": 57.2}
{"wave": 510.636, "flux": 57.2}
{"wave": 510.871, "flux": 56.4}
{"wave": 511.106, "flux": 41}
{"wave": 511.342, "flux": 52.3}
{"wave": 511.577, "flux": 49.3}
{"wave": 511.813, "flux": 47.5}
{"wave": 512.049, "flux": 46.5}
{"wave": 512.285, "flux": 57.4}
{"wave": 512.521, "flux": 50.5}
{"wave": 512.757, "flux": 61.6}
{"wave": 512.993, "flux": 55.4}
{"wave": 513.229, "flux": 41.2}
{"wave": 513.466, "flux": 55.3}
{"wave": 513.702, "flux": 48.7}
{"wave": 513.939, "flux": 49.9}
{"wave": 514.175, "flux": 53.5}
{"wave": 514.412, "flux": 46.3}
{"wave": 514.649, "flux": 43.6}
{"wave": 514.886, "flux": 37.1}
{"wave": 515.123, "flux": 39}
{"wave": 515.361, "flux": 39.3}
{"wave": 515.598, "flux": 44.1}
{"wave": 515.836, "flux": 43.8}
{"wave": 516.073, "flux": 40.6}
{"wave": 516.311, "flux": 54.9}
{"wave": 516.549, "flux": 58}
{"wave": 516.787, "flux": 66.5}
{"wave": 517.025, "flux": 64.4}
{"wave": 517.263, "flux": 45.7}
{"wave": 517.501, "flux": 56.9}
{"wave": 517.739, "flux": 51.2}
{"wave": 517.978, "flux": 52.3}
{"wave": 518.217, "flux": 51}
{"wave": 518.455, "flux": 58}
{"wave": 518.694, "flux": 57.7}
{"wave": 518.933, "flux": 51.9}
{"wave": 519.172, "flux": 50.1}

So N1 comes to 512.757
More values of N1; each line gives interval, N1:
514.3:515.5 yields 514.412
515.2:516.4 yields 516.311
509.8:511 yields 510.166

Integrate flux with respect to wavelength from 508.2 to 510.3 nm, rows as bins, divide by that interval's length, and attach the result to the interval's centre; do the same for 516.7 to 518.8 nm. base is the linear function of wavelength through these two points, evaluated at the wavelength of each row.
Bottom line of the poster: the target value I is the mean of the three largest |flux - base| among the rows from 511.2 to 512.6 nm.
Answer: 8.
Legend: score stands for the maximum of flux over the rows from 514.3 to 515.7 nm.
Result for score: 46.3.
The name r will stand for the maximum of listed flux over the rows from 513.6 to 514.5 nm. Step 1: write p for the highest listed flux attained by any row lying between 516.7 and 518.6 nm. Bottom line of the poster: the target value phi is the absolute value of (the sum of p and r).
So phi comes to 120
